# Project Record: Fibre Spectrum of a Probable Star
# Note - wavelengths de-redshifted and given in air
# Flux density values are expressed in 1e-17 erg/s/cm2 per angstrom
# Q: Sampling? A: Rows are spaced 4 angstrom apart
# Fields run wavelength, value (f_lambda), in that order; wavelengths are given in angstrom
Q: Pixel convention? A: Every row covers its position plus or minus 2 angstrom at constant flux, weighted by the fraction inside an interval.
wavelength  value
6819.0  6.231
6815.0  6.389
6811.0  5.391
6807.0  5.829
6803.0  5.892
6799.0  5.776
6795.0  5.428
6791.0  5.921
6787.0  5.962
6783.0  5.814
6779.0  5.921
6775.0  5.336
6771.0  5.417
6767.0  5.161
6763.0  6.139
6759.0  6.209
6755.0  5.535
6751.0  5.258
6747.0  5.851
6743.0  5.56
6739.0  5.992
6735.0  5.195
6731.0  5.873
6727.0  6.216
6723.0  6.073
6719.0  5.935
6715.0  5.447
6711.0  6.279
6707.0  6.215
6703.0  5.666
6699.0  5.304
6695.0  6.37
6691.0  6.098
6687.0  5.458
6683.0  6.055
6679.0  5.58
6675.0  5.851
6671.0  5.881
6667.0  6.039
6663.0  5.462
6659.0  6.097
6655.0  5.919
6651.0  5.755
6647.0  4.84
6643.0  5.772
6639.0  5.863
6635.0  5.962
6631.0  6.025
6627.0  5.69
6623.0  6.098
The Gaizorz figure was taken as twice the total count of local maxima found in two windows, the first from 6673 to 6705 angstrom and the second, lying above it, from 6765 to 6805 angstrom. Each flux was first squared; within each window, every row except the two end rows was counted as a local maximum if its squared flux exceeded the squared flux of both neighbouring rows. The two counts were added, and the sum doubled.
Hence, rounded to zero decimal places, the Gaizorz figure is 10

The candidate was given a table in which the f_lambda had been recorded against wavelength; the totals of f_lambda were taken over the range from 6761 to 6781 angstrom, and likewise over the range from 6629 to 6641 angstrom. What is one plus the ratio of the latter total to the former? 1.64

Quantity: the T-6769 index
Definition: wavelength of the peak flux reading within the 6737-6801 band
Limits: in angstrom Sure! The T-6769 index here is 6759.0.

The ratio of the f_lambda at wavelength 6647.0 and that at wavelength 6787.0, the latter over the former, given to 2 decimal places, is 1.23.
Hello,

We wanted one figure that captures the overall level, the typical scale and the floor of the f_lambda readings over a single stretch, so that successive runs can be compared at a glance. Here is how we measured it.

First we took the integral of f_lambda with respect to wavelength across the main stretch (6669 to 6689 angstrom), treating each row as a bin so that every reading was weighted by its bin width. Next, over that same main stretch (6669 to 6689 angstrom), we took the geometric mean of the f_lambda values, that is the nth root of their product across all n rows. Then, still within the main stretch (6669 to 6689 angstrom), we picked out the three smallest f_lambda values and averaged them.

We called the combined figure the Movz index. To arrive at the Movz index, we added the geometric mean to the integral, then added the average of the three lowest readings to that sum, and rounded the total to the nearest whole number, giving 127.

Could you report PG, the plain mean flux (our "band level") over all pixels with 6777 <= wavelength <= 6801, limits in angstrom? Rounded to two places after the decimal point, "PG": 5.80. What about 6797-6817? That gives 5.86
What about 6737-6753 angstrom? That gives 5.67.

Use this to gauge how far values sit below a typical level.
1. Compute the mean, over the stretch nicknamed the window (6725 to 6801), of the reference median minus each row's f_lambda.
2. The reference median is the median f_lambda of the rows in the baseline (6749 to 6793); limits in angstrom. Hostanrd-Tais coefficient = 0.10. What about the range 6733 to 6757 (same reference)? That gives 0.25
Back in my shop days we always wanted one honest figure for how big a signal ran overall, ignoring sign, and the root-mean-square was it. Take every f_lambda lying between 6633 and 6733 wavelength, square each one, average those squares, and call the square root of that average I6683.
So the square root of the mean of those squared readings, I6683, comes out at 5.85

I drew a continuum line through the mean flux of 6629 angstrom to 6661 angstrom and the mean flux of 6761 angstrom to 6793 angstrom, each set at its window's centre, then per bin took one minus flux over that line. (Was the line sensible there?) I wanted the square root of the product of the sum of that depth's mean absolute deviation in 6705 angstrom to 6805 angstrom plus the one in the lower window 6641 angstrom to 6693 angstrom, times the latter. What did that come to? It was 0.066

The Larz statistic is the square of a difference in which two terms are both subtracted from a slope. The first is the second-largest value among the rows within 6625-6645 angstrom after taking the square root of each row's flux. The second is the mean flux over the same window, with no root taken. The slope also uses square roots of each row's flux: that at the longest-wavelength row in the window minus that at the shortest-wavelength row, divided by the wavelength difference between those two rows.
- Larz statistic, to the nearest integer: 69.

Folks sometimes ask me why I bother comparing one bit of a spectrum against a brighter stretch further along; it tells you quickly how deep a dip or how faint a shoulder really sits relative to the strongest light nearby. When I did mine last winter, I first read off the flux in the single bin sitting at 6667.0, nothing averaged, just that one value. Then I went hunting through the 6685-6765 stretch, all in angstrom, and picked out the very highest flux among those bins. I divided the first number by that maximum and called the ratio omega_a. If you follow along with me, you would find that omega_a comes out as 0.948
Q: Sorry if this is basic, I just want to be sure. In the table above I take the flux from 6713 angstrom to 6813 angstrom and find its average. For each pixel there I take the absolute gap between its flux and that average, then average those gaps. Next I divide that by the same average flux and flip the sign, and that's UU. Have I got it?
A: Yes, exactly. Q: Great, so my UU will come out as -0.049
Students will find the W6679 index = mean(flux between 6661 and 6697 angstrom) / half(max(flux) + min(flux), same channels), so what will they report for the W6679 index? 0.99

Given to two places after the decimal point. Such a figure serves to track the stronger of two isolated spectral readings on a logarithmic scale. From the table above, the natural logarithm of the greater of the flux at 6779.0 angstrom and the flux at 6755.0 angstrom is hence 1.78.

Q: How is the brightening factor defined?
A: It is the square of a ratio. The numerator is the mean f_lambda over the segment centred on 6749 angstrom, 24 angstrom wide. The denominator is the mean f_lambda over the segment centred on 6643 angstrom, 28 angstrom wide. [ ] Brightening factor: 1.00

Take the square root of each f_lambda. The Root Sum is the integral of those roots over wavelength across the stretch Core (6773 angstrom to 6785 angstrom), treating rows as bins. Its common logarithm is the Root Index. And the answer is 1.46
